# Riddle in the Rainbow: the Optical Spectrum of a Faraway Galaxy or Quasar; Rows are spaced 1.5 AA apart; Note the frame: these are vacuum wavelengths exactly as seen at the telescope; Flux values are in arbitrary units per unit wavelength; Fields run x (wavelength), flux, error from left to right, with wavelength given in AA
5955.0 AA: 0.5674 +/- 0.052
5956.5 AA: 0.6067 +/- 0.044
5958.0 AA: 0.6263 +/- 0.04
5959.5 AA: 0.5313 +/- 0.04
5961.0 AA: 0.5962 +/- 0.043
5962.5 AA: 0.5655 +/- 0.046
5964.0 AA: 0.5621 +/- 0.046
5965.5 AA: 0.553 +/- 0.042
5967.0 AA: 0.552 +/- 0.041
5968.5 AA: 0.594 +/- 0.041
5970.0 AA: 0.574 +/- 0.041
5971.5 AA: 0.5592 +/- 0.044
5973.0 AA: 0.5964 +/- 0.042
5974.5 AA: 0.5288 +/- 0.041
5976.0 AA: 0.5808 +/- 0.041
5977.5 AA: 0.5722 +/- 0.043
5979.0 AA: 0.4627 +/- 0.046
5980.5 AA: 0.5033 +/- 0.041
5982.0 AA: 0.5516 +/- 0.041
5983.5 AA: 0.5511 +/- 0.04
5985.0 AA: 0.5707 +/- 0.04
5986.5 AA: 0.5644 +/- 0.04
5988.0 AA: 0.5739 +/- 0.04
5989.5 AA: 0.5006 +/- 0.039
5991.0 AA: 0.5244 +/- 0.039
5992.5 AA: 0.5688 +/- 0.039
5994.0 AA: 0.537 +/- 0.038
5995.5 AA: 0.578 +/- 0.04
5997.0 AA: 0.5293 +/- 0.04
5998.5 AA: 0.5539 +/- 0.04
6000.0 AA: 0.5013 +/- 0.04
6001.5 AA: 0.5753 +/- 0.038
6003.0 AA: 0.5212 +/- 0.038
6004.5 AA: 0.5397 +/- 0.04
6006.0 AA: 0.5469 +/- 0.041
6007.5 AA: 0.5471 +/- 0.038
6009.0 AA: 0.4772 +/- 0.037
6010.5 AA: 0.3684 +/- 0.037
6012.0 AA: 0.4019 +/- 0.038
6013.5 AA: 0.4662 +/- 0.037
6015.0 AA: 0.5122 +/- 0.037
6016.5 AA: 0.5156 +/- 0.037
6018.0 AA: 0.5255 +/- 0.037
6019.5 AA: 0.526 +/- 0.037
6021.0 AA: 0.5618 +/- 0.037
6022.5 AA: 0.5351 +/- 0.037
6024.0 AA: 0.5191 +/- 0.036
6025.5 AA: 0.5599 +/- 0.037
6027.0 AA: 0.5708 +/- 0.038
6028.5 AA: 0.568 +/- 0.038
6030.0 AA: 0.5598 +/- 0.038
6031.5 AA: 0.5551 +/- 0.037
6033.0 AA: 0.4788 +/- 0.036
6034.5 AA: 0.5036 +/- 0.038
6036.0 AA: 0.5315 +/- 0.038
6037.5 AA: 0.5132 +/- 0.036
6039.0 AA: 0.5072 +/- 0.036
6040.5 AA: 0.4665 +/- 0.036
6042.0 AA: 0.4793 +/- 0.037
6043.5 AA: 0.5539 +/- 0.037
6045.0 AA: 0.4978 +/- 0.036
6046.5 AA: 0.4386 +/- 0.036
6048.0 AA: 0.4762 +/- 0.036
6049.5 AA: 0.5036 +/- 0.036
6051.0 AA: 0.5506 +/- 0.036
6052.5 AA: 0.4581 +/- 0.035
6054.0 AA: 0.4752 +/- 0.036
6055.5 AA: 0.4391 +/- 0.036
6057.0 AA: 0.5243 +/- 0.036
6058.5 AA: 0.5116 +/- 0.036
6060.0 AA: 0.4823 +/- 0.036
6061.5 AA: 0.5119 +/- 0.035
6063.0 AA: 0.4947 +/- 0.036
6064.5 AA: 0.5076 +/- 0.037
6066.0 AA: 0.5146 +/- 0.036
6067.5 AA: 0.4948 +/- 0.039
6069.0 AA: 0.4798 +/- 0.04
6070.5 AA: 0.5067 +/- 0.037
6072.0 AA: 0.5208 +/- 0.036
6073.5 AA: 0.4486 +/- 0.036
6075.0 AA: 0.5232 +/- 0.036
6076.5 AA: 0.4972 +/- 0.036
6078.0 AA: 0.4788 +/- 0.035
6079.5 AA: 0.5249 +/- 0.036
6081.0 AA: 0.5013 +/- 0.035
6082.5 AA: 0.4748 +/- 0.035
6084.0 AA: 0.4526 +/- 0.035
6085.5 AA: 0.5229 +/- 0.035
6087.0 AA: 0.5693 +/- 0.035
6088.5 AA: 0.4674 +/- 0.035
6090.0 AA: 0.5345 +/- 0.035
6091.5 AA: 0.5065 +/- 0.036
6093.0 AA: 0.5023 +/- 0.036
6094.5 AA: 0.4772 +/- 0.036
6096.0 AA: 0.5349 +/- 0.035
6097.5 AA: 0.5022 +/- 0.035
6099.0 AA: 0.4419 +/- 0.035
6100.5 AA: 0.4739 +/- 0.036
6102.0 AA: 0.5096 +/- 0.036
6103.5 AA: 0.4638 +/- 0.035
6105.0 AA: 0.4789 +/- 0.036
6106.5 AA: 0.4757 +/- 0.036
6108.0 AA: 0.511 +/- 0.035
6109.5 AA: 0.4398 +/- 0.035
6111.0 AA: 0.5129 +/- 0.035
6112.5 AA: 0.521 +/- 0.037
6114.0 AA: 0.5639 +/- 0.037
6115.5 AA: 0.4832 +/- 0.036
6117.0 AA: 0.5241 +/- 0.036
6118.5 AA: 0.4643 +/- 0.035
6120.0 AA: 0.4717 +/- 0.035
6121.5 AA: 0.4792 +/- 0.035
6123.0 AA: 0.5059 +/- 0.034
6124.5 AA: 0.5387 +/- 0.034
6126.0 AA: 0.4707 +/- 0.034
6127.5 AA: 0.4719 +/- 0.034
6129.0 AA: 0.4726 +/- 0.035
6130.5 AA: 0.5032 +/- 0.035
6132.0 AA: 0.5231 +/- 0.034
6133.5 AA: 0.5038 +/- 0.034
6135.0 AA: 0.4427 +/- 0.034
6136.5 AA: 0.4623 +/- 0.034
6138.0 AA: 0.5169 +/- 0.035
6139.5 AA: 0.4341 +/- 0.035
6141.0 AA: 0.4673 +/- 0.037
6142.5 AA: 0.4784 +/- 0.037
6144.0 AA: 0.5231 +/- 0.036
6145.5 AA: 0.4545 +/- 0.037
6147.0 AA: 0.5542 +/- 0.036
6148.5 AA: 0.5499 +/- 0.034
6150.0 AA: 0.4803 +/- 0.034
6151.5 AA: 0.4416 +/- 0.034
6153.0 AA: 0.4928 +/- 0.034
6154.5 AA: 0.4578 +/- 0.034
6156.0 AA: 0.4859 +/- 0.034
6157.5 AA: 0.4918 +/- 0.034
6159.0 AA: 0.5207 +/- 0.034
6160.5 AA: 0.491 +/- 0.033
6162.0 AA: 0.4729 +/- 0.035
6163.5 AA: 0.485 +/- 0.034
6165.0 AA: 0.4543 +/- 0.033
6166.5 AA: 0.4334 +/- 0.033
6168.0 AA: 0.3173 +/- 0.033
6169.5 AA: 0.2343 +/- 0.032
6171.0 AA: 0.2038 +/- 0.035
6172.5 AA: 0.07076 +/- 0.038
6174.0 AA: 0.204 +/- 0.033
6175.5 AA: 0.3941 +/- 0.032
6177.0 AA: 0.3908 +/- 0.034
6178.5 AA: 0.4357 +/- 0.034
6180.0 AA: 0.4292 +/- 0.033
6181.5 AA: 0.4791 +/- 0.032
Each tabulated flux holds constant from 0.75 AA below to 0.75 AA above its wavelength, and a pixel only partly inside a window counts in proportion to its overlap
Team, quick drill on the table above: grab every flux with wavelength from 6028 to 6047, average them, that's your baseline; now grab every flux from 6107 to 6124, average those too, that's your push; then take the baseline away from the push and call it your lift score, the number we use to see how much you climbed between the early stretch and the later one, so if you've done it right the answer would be -0.014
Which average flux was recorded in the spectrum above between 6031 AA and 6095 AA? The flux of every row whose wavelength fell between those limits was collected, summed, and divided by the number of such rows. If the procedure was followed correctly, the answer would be 0.499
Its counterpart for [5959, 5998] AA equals 0.553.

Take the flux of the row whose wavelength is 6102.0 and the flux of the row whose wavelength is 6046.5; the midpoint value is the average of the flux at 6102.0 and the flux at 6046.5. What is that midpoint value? 0.474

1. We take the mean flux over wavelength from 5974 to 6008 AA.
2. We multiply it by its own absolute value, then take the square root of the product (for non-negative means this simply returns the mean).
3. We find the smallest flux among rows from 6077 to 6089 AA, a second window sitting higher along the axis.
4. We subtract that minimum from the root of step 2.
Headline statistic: 0.090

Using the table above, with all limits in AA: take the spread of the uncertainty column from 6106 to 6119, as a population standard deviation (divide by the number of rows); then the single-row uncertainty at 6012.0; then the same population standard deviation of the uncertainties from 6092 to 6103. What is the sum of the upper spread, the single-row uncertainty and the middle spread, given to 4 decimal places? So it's 0.0393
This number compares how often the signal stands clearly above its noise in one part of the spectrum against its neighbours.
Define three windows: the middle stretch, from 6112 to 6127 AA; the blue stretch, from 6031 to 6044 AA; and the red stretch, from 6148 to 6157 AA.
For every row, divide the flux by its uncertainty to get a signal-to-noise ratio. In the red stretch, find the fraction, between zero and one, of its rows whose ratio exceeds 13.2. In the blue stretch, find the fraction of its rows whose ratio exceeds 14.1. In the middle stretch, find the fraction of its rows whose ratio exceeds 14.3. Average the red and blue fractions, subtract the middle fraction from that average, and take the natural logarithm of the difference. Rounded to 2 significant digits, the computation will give -1.7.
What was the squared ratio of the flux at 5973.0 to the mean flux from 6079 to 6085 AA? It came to 1.5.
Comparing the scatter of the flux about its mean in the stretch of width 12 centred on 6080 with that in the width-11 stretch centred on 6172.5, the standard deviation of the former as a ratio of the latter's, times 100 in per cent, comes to 23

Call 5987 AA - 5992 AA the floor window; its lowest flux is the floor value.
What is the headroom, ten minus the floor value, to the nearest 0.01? 9.50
